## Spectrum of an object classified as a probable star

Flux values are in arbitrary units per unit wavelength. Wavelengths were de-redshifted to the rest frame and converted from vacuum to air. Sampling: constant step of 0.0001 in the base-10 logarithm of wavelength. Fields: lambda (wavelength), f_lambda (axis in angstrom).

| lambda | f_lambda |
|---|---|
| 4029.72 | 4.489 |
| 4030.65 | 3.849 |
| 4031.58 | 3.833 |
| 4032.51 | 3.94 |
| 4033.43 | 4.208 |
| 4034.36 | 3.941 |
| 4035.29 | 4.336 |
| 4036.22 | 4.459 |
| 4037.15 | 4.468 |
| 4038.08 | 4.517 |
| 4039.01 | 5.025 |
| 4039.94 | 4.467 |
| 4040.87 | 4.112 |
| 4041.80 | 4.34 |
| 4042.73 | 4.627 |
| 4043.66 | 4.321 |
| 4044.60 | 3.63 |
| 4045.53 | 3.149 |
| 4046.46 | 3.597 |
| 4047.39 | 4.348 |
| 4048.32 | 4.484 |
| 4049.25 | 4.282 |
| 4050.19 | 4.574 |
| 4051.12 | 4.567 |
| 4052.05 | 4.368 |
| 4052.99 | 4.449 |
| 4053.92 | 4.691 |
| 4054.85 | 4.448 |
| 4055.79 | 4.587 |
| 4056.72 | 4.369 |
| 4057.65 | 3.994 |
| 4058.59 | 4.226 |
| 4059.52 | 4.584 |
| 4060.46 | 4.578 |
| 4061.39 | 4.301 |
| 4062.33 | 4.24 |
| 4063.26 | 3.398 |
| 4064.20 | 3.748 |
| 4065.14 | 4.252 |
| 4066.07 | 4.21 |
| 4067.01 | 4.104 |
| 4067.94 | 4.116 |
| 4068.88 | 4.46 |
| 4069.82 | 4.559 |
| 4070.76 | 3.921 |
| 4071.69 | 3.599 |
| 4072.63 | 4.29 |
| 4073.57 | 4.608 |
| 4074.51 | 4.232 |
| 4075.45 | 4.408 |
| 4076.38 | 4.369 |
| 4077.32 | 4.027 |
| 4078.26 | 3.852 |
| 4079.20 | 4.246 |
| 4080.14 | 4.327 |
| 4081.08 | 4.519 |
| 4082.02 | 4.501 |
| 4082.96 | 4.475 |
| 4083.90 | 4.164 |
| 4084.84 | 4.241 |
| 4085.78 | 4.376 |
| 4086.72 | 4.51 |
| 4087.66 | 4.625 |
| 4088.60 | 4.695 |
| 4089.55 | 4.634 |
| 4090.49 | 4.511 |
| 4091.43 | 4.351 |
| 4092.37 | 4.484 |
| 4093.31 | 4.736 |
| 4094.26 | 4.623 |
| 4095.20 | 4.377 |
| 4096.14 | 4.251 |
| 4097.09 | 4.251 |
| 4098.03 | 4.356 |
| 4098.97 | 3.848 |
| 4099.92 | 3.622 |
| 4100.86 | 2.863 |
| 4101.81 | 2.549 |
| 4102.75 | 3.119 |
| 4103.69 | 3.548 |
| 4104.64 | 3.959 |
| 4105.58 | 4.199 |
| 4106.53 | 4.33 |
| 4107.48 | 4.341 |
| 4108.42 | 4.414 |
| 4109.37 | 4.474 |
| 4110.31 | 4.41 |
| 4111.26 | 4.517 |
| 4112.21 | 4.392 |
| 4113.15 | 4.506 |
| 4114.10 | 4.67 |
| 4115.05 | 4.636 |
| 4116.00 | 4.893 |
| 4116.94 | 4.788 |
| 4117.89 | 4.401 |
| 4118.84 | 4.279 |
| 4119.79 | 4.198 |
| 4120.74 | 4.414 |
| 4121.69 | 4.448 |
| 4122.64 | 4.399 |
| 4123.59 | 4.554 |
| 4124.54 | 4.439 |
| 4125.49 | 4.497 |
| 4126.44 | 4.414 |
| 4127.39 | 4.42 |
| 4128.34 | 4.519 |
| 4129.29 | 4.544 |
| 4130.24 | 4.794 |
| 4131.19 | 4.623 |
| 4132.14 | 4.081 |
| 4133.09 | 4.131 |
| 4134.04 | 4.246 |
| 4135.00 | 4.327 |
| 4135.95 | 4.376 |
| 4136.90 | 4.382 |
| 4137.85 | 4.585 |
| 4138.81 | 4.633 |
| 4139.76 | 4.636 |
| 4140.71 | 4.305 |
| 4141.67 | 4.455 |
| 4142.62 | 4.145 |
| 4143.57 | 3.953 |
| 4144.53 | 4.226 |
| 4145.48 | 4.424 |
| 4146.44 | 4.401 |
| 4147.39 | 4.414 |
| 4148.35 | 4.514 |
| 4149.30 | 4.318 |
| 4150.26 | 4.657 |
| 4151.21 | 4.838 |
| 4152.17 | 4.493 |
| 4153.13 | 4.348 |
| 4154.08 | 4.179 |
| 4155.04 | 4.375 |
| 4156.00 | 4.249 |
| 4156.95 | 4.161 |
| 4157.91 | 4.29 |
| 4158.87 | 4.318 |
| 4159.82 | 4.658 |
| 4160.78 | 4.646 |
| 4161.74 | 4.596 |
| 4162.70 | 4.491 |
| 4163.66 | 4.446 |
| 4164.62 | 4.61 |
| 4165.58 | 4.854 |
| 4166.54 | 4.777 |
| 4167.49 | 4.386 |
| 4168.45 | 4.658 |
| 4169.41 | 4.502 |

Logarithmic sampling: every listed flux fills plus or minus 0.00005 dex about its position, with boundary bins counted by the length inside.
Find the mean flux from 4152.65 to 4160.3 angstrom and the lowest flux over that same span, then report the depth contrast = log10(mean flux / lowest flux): 0.017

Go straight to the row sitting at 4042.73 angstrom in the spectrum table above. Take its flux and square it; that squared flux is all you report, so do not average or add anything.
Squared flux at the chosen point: 21.4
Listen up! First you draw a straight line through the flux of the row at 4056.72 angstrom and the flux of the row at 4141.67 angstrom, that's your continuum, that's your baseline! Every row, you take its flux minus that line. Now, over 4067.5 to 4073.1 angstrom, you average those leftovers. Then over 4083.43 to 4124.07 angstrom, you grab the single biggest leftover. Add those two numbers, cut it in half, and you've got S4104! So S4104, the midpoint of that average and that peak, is 0.12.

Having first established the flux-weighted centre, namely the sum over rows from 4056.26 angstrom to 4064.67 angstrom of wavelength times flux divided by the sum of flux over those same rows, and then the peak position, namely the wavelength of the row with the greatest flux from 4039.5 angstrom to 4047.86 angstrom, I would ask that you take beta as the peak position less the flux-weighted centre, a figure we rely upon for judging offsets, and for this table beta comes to -17.6 angstrom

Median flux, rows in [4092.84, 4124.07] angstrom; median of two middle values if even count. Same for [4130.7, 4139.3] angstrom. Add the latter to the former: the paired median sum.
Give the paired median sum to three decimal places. 8.768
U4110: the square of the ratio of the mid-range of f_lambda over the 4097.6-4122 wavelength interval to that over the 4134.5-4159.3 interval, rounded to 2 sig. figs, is 0.72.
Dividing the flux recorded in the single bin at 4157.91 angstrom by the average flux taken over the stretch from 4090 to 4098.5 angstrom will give 0.97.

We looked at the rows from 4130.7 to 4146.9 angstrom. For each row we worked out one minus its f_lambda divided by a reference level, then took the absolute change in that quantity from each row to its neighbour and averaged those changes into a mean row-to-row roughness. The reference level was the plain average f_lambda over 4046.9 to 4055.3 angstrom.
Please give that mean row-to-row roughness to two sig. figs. 0.036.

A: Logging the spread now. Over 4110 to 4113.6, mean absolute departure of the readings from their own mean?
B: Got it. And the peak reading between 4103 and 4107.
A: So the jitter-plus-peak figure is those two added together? 4.4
